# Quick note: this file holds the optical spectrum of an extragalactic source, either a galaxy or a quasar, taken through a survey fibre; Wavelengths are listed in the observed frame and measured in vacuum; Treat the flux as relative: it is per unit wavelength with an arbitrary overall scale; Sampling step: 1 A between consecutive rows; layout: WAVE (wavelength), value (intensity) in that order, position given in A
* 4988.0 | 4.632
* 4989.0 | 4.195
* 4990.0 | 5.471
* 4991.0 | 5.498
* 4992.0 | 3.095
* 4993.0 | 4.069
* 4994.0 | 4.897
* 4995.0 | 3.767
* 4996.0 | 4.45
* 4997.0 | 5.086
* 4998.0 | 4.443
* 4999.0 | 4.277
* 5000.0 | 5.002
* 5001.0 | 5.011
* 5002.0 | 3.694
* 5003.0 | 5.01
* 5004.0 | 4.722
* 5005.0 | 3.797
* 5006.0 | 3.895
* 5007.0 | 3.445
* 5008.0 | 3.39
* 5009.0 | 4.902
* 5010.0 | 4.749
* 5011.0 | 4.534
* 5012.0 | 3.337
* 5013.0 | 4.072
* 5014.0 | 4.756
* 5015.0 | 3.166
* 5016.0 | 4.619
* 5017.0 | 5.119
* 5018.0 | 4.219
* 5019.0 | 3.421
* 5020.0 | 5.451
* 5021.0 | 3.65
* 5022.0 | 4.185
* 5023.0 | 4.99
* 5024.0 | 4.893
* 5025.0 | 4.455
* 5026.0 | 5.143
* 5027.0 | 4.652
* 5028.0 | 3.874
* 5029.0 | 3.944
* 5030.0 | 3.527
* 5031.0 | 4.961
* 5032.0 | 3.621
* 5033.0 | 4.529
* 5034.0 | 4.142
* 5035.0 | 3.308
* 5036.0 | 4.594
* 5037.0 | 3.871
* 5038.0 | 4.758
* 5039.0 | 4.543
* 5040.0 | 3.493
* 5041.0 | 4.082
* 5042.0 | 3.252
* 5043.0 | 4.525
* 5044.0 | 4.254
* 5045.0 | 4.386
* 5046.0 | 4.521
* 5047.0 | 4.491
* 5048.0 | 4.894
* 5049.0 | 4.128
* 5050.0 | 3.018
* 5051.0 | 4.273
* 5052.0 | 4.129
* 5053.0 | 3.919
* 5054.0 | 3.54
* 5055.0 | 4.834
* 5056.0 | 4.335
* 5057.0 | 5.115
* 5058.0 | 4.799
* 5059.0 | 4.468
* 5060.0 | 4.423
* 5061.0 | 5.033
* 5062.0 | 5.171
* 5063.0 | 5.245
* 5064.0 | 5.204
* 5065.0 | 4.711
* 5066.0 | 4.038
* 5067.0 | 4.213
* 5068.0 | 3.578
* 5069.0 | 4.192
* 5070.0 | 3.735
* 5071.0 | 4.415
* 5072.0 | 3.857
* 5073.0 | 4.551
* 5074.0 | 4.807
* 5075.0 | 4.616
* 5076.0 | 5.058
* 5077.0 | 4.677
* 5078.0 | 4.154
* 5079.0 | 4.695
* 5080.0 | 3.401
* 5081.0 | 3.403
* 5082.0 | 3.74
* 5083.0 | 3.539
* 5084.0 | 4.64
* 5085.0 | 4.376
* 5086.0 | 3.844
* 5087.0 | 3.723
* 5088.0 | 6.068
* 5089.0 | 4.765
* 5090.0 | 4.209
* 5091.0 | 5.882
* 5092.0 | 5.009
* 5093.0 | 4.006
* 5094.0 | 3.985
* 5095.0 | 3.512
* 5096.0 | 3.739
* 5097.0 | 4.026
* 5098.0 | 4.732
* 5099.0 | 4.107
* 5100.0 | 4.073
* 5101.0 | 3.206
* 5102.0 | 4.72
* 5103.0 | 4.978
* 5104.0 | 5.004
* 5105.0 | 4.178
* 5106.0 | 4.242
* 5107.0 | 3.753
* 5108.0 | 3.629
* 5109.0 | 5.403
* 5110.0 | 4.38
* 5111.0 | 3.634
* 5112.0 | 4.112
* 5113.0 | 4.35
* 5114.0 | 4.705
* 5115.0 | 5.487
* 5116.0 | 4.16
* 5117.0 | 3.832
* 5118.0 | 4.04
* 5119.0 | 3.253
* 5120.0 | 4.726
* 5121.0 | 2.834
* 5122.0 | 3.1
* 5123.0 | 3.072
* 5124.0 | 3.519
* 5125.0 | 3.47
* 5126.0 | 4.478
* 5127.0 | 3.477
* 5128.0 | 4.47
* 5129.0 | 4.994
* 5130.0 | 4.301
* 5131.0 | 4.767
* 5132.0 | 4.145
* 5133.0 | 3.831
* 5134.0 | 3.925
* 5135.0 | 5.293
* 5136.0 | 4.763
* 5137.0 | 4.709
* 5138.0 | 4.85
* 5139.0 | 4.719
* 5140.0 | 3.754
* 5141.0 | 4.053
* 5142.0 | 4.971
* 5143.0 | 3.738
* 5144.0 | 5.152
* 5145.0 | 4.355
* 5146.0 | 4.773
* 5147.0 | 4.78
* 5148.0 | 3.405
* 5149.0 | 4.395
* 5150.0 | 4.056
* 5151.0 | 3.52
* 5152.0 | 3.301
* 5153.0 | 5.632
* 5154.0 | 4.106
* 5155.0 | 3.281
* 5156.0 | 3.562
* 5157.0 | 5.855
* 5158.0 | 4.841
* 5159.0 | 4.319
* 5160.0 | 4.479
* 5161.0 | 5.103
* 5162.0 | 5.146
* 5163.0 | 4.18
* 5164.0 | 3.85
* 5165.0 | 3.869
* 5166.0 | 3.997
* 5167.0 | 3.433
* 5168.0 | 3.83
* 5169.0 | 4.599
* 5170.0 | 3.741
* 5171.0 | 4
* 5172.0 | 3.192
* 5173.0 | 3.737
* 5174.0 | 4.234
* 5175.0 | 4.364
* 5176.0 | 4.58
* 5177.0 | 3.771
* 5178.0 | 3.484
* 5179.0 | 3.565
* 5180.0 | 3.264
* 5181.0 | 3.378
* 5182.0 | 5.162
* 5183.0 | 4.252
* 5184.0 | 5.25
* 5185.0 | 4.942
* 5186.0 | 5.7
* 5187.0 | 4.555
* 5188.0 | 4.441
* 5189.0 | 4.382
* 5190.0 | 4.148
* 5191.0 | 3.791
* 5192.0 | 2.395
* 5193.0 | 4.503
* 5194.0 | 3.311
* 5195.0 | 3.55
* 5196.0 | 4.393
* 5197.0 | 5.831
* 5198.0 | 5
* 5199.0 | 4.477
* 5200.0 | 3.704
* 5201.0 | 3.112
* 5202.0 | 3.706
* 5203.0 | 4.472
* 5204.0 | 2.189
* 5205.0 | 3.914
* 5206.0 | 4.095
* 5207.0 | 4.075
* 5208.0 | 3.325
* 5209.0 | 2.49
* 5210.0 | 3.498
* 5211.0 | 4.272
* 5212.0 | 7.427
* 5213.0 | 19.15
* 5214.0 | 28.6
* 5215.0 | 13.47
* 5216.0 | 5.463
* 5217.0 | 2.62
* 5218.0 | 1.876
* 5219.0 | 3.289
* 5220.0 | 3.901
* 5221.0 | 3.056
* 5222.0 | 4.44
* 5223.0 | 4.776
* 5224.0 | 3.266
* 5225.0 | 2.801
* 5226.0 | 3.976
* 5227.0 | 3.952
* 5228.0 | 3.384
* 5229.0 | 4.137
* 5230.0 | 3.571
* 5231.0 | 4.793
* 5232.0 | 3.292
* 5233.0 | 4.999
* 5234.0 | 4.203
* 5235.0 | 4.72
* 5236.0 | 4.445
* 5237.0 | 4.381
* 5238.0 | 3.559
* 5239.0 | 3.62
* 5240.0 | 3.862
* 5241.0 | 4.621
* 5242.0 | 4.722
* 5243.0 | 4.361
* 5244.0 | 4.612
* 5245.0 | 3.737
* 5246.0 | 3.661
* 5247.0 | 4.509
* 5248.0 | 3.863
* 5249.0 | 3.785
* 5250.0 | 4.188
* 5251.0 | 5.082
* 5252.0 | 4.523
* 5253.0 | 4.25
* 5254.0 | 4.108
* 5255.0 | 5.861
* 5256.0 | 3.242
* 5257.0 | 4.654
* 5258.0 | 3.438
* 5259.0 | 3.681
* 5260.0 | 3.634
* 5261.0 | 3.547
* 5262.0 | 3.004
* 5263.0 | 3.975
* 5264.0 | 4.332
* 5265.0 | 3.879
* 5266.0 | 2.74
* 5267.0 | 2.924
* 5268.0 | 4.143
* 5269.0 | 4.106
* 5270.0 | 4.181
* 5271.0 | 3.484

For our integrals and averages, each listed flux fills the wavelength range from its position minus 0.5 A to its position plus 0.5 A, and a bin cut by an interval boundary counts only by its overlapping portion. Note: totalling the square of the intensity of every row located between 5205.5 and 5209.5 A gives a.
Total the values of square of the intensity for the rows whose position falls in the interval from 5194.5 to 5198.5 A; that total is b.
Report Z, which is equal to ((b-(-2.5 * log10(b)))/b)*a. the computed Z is 53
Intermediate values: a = 51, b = 91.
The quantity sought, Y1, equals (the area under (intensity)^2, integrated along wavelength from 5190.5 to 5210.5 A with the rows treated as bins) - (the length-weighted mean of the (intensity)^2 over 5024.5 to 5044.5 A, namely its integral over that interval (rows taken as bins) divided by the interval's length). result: 285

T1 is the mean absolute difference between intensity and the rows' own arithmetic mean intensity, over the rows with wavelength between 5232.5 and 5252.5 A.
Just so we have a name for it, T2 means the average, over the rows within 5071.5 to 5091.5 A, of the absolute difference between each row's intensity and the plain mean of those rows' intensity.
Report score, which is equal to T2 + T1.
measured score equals 0.97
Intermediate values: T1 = 0.40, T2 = 0.58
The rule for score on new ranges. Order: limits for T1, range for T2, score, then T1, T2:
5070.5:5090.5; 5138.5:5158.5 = 1.14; 0.51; 0.63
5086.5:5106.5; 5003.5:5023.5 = 1.17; 0.59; 0.59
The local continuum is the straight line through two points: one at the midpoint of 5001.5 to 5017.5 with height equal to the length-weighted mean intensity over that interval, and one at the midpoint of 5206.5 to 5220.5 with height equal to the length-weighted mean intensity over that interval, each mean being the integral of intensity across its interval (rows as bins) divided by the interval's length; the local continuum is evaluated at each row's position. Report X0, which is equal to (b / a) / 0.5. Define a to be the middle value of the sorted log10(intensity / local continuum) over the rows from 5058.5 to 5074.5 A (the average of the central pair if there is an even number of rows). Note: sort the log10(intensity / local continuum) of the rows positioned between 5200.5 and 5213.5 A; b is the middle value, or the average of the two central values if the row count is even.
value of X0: 9.8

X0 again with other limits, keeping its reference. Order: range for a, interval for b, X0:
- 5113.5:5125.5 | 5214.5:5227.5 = 2.7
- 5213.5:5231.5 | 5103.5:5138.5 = 1.1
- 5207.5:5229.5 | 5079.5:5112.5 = 1.0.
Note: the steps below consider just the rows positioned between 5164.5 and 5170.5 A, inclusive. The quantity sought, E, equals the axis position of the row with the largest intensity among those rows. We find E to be 5169.0 A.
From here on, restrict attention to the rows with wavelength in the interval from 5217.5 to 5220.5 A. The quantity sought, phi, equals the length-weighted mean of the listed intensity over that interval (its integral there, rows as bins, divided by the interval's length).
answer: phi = 3.0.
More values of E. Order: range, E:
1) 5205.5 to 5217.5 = 5214.0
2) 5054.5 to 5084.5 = 5063.0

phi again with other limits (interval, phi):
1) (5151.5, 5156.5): 4.0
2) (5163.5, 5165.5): 3.9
